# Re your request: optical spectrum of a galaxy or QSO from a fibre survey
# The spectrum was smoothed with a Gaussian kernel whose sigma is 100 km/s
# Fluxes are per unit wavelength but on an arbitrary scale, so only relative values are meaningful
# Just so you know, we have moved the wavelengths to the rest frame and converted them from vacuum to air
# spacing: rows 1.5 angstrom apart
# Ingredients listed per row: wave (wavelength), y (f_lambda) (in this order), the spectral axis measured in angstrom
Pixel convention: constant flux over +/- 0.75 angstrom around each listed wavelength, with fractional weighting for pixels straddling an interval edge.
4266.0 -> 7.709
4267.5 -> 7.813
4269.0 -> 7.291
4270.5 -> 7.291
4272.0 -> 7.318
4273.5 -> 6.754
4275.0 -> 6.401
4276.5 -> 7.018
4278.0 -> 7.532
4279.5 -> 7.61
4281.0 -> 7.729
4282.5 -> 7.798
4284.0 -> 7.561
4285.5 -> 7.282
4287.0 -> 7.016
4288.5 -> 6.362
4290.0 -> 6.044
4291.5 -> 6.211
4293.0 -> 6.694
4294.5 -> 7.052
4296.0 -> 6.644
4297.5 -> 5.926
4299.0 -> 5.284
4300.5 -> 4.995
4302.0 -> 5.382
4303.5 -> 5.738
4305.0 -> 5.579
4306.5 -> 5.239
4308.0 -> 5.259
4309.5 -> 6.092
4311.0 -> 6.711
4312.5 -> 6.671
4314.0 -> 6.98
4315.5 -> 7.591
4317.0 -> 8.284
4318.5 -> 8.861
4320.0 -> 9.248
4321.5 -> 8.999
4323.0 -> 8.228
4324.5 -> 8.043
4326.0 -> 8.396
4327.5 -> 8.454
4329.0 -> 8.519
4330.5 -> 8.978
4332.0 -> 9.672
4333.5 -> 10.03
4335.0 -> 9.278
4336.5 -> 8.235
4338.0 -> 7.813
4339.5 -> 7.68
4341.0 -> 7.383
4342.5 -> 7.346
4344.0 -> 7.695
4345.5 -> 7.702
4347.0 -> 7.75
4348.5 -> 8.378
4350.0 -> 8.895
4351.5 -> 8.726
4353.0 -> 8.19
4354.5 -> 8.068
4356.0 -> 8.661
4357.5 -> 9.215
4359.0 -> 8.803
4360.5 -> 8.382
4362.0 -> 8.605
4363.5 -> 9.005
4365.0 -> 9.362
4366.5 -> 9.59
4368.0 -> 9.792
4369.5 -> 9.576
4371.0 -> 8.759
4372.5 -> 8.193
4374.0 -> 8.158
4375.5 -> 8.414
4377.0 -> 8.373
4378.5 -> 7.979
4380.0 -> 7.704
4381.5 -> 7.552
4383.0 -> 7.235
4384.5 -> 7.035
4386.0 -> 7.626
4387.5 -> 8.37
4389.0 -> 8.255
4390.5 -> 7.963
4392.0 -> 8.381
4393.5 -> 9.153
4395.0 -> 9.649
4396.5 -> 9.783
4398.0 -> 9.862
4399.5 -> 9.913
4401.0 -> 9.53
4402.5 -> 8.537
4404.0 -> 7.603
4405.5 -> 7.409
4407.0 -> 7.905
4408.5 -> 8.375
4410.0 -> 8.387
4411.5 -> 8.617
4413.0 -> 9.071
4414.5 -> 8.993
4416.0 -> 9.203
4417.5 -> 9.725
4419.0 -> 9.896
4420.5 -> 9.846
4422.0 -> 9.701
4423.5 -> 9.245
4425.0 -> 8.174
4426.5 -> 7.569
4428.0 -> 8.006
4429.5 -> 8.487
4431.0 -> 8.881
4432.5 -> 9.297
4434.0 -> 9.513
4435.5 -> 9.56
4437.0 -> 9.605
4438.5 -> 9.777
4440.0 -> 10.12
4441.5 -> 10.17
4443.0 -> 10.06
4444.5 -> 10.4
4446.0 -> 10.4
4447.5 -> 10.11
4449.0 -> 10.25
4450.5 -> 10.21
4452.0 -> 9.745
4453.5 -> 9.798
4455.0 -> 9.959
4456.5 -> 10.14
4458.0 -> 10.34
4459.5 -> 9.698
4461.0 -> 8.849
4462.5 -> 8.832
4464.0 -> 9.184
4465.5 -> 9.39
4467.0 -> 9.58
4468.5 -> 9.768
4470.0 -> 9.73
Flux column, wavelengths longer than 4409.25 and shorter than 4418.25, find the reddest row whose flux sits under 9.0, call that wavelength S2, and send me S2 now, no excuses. 4414.5 angstrom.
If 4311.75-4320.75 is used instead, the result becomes 4318.5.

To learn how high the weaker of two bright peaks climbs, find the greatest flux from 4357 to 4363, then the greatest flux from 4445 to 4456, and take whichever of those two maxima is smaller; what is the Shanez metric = 9.2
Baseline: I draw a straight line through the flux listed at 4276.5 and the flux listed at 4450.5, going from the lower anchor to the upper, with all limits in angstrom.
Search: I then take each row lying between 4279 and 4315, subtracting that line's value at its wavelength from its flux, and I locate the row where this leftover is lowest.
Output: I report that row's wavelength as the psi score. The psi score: 4300.5 angstrom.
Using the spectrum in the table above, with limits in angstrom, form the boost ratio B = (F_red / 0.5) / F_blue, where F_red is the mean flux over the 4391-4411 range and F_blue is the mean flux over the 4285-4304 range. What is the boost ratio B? 2.84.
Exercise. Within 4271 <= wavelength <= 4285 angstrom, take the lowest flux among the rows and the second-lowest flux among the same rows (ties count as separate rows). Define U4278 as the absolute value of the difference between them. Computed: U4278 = 0.35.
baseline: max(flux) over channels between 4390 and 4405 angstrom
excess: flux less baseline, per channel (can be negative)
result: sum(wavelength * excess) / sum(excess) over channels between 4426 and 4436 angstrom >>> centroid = 4429.2 angstrom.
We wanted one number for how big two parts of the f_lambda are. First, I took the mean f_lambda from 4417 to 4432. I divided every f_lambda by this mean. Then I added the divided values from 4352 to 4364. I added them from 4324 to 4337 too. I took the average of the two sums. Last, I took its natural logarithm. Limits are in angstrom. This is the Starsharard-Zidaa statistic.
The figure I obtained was 2.1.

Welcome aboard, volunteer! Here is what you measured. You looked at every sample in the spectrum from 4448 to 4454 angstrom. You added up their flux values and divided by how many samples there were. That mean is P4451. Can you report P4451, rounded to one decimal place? 10.0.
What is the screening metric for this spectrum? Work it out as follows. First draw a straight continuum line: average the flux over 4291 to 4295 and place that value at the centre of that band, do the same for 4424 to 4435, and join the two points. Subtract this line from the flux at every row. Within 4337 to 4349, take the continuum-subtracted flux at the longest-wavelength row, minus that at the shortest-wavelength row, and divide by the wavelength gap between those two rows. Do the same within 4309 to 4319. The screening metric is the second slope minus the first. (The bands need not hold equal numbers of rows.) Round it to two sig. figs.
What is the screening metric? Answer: 0.25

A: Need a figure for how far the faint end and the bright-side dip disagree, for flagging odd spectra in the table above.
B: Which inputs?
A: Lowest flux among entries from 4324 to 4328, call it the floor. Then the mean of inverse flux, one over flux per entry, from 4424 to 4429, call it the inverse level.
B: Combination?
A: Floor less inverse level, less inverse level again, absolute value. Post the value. 7.79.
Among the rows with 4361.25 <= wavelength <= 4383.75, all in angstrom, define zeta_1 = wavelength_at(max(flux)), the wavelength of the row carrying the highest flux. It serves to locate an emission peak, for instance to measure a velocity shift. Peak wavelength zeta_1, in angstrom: 4368.0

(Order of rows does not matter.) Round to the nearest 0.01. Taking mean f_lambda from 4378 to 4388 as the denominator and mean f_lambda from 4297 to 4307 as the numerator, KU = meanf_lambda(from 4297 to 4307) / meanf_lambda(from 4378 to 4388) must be 0.71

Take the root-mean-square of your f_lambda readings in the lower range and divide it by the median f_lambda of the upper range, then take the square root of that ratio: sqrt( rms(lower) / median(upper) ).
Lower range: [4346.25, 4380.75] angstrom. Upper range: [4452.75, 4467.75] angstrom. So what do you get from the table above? 0.947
